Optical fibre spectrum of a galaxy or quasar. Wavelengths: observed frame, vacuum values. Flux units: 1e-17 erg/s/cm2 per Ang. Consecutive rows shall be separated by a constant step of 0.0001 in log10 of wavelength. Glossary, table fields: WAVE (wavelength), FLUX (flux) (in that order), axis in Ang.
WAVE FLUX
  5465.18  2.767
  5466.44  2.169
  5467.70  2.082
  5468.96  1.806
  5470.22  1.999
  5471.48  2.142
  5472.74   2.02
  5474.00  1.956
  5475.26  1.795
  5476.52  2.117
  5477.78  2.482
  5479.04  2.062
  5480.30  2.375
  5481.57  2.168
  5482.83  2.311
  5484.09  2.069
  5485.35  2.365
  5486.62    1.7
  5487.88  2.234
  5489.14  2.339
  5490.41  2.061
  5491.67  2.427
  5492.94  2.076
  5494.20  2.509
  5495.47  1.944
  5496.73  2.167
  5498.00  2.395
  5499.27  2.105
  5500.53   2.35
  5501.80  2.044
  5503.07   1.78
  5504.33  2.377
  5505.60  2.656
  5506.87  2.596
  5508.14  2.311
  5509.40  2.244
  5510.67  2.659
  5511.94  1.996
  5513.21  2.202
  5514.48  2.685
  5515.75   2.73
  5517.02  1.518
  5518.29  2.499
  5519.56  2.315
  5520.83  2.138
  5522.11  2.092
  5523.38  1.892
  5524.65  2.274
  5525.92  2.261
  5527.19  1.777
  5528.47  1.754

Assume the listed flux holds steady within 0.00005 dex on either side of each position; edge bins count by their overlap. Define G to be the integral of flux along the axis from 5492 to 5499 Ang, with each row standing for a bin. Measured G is 15.5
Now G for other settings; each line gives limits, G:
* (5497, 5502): 11.2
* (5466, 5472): 12.2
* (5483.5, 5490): 13.9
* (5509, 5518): 20.7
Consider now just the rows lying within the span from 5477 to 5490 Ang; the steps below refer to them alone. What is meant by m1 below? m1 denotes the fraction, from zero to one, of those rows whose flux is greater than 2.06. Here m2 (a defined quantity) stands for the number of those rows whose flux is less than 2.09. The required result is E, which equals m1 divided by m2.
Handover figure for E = 0.30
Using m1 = 0.90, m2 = 3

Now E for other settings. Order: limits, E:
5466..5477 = 0.07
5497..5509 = 0.39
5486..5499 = 0.20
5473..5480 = 0.20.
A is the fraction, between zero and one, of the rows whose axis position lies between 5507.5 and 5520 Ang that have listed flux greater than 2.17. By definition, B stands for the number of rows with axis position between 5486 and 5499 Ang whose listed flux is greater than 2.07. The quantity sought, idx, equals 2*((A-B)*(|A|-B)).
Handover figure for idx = 77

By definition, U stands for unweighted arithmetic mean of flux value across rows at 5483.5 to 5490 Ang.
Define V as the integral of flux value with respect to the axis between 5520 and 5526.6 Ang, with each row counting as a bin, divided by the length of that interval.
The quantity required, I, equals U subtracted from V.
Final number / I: -0.007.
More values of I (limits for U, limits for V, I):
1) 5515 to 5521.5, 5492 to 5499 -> -0.021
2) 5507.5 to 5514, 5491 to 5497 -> -0.054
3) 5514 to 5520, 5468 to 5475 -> -0.370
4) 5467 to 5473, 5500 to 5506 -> 0.213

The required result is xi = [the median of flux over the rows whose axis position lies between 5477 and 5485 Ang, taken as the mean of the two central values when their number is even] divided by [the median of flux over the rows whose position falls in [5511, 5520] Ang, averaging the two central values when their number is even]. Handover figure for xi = 0.97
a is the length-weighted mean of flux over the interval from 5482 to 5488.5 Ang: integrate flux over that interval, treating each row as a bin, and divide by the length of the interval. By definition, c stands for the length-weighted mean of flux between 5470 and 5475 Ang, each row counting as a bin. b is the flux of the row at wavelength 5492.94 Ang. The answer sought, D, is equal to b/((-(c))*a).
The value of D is -0.48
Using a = 2.14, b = 2.076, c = 2.01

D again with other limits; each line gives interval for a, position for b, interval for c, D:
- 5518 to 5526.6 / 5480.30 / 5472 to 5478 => -0.53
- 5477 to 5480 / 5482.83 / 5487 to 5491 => -0.46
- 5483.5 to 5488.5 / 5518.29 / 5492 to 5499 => -0.54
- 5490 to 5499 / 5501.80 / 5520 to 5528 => -0.44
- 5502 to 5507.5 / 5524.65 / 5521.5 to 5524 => -0.49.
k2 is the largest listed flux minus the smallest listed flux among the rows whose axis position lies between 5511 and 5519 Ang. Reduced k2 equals 1.2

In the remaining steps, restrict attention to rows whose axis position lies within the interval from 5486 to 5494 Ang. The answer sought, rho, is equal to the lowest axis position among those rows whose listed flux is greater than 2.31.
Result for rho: 5489.14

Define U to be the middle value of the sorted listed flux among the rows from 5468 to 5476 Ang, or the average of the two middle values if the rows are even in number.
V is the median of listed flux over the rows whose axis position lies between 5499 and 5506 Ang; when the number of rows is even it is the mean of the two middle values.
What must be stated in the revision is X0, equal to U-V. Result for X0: -0.25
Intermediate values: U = 1.98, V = 2.23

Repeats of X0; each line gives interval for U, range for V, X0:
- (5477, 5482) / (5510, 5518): -0.16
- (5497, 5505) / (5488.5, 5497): 0.06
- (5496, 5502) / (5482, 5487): -0.02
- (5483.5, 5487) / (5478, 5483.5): -0.17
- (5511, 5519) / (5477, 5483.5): 0.04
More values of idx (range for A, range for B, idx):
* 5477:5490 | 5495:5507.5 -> 82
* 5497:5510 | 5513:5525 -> 107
